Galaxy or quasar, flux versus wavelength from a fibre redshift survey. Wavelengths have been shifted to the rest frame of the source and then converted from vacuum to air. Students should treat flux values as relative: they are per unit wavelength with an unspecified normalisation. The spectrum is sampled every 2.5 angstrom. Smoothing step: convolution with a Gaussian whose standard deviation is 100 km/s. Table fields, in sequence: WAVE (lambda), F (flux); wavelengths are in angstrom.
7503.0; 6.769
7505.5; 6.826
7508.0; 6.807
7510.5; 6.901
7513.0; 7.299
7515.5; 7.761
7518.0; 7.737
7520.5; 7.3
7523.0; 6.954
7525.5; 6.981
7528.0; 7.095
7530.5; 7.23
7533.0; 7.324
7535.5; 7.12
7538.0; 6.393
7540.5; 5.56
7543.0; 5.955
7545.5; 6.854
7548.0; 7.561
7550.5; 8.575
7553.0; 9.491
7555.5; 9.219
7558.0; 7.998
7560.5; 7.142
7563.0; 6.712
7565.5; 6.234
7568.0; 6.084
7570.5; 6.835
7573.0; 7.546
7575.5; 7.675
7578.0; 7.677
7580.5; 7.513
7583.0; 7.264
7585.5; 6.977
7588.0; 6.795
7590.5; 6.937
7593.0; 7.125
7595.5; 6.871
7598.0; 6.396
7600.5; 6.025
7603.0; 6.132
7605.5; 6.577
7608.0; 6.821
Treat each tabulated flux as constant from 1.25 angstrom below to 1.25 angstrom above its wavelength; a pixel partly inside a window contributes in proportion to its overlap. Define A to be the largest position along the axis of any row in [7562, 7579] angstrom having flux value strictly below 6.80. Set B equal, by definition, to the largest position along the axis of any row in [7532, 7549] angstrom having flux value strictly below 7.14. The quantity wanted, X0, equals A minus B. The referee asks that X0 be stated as 22.5 angstrom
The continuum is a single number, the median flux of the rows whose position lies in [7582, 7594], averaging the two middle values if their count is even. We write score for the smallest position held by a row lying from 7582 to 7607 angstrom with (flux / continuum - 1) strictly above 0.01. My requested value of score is 7583.0 angstrom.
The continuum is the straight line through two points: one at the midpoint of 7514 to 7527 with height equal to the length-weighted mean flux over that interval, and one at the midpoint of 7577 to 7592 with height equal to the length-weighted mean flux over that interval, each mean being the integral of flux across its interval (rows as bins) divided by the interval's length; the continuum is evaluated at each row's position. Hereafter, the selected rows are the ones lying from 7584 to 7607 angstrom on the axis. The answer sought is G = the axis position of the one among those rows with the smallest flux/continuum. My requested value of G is 7600.5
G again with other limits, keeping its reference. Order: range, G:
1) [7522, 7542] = 7540.5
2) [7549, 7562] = 7560.5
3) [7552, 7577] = 7568.0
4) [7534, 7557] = 7540.5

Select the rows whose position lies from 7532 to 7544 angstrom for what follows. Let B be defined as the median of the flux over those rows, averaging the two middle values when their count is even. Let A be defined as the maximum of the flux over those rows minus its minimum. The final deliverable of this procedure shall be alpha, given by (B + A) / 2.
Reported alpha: 4.1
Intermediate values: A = 1.8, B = 6.4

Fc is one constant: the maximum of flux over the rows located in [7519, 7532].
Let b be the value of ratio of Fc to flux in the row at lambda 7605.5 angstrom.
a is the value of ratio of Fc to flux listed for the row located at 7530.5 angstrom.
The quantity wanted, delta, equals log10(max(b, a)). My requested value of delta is 0.0453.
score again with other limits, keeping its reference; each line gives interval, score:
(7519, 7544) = 7520.5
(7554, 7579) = 7555.5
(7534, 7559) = 7535.5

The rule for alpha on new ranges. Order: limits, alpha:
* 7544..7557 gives 5.6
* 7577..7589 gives 4.1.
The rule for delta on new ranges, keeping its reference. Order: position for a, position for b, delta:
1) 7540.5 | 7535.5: 0.1182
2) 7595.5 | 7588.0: 0.0311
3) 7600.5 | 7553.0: 0.0834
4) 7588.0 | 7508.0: 0.0311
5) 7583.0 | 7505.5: 0.0292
